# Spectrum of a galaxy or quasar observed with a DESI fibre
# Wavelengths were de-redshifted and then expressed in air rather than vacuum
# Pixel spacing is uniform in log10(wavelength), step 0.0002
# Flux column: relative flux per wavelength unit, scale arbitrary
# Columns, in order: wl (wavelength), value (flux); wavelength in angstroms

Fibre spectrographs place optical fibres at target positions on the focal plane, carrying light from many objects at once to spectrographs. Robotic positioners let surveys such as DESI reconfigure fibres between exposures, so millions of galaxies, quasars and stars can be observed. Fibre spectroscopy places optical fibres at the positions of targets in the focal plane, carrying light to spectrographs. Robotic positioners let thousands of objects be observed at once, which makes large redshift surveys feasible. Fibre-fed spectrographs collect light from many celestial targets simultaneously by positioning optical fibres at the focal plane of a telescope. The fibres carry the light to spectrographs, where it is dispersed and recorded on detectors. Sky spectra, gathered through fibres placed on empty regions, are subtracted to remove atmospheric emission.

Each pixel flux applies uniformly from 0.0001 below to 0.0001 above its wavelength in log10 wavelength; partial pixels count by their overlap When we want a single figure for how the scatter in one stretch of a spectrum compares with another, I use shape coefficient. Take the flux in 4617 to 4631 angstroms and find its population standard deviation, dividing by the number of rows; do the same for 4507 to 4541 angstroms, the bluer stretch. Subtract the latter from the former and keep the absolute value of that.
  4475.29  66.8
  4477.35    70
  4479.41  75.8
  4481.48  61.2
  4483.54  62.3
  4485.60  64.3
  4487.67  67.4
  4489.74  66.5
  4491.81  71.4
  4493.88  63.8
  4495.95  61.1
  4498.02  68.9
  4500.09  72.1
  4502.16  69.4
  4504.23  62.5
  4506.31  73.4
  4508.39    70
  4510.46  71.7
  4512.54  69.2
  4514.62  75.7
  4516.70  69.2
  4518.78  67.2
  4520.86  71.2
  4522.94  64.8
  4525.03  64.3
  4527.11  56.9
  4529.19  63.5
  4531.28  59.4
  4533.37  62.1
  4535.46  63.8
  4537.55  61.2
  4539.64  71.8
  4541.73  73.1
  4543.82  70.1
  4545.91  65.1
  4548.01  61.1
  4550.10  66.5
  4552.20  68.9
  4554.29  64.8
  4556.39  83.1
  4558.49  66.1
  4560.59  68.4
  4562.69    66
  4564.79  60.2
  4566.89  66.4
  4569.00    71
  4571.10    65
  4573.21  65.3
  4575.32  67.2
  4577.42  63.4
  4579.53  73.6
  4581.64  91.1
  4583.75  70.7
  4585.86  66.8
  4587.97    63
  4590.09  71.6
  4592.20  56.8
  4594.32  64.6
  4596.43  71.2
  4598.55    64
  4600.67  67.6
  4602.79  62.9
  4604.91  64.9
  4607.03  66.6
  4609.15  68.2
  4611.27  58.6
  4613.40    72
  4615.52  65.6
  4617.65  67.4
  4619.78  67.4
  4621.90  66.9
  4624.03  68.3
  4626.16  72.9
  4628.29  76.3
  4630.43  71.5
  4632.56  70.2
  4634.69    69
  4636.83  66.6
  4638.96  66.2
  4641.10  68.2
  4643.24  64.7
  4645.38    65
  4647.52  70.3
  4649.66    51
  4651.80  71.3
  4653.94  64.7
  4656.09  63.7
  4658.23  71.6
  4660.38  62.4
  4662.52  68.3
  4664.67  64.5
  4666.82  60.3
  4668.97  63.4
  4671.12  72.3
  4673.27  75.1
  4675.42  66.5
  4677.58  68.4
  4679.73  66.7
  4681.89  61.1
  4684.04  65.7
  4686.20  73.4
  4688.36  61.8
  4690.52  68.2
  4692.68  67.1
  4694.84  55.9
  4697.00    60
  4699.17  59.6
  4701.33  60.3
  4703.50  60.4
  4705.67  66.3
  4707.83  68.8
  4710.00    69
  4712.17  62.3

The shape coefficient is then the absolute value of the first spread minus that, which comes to 2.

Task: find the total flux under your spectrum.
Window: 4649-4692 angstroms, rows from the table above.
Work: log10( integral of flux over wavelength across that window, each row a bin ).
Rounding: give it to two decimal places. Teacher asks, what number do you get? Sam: 3.45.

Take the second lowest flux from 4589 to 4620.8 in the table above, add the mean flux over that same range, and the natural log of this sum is 4.82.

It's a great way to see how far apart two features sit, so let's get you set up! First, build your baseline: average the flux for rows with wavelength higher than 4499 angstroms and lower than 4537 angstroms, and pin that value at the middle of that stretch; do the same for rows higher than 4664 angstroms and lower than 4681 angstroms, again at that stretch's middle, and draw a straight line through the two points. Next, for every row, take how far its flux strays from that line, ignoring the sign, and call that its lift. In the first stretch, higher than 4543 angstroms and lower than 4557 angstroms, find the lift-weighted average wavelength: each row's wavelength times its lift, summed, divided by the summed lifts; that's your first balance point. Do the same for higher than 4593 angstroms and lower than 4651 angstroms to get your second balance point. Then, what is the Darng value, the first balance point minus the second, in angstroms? -73.1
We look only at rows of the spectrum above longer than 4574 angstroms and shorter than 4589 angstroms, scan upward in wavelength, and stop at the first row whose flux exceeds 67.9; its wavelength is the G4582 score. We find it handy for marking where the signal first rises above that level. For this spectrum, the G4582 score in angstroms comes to 4579.53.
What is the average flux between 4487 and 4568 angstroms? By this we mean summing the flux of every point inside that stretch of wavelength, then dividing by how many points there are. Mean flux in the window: 67.1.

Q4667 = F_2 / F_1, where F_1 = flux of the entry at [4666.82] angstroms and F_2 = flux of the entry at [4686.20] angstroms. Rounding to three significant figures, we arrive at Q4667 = 1.22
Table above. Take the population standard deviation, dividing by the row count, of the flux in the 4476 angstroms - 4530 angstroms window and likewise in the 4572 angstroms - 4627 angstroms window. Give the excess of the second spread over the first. 1.5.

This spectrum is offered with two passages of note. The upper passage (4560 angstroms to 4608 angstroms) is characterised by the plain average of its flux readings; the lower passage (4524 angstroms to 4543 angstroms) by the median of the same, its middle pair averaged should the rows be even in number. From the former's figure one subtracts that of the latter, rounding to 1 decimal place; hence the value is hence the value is 3.8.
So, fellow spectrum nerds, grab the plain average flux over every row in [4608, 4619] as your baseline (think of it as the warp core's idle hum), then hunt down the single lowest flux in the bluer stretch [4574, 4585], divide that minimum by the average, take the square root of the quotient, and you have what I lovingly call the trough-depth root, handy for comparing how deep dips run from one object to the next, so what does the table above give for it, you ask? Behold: 0.977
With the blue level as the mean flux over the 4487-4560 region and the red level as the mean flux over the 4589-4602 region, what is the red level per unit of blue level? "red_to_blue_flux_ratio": 0.98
